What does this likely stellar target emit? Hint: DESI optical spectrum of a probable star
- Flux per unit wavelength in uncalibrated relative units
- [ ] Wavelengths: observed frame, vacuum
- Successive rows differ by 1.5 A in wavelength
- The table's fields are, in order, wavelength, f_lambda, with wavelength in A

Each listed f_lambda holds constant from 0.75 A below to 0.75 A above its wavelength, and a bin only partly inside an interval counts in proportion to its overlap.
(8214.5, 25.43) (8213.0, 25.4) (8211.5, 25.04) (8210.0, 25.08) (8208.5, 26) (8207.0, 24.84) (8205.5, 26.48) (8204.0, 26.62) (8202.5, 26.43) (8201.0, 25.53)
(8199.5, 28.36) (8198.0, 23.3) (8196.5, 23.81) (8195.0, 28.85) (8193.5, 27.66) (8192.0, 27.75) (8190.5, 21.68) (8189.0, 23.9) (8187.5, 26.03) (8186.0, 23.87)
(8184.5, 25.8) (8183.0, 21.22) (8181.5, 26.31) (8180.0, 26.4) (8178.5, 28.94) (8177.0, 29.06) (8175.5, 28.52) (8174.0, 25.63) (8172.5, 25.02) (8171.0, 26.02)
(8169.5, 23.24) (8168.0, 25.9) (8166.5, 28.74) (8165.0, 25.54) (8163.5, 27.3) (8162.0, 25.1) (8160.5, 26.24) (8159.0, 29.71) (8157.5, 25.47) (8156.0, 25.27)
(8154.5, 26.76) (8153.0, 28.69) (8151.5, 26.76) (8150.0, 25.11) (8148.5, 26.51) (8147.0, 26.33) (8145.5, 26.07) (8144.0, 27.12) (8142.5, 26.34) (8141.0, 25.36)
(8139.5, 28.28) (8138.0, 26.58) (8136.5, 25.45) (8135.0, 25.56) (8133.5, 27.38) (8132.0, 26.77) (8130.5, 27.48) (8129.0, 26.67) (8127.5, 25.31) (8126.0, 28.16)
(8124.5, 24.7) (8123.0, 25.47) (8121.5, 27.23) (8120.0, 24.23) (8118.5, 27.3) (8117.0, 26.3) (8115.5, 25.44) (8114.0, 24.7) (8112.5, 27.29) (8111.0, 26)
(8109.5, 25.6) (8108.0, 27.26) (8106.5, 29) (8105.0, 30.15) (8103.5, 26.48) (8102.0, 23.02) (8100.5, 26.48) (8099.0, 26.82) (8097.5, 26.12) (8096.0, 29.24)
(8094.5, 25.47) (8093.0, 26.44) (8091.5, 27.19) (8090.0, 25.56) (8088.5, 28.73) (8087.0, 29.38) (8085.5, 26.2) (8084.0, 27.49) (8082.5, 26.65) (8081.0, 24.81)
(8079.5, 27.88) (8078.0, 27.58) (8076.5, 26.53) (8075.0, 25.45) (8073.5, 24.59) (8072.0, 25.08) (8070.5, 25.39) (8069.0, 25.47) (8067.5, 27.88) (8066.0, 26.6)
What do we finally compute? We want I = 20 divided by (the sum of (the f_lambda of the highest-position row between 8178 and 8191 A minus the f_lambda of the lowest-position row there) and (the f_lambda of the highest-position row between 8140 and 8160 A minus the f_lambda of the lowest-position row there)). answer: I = -7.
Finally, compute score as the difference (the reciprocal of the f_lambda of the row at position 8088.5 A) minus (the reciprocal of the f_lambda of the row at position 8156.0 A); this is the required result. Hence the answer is -0.0048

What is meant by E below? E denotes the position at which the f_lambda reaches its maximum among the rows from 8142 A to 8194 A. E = 8159.0 A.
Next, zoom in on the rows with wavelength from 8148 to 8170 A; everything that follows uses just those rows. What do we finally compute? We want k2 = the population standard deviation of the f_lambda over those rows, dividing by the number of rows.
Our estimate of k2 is 1.6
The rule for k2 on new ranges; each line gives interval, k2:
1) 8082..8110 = 1.7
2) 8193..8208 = 1.7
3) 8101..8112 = 2.2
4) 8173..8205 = 2.3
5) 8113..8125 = 1.1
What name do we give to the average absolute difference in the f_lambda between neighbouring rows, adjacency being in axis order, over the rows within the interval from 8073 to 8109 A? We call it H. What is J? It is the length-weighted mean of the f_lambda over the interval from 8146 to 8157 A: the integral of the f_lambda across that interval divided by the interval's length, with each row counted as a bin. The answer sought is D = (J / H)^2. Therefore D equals 209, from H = 1.8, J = 26.5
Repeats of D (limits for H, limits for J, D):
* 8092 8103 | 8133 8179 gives 166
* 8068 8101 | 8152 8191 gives 344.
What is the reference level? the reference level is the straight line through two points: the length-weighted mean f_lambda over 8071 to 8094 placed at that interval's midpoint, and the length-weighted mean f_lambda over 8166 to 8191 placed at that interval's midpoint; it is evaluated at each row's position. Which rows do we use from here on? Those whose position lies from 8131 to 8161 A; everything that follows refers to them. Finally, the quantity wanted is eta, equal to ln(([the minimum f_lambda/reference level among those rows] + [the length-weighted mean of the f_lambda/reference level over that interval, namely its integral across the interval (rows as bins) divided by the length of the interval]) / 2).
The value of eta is -0.005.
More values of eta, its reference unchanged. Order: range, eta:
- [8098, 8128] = -0.066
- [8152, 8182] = -0.032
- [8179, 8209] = -0.089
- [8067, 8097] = -0.040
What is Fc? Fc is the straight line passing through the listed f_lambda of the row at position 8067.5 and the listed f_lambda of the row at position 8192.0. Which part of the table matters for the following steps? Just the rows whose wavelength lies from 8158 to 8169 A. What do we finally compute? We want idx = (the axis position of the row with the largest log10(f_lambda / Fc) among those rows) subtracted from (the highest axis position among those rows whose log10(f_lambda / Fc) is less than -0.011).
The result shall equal 9.0 A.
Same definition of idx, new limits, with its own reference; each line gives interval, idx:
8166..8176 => 7.5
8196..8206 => 6.0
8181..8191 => 9.0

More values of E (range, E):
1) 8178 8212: 8178.5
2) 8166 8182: 8177.0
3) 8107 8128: 8126.0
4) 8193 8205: 8195.0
